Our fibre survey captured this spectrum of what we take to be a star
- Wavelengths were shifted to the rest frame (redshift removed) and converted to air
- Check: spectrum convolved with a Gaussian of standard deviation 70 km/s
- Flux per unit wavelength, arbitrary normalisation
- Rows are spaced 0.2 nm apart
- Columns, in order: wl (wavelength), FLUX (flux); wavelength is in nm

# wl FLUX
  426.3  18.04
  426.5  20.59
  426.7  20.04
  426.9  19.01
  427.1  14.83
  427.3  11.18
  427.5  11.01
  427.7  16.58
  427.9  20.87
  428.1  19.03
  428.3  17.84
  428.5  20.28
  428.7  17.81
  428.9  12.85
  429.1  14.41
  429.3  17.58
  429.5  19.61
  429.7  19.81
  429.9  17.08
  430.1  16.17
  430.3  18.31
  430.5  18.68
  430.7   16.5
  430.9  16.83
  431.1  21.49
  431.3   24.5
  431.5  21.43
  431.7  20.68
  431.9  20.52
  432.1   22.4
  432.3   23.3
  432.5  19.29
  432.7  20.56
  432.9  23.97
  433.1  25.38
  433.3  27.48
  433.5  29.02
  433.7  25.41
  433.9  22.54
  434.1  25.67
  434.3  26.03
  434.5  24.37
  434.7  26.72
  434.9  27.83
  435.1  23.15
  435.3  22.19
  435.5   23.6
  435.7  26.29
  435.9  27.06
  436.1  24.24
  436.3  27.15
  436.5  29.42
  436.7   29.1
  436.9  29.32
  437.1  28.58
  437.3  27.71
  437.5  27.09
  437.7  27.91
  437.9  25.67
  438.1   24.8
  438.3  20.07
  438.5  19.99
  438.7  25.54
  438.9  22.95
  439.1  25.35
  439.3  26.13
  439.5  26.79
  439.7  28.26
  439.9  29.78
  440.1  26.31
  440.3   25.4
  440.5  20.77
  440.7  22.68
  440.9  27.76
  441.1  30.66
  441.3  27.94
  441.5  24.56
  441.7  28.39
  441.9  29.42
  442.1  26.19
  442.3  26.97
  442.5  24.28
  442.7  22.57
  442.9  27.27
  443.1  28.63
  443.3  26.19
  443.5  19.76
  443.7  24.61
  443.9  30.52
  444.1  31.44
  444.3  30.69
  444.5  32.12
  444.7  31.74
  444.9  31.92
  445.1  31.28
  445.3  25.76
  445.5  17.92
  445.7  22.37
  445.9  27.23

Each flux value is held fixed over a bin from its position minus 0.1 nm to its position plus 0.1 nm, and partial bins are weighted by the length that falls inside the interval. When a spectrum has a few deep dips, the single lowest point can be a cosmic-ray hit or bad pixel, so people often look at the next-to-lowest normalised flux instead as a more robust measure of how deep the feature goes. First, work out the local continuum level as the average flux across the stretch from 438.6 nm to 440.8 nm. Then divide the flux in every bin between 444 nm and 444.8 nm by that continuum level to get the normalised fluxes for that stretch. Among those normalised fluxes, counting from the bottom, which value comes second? 1.2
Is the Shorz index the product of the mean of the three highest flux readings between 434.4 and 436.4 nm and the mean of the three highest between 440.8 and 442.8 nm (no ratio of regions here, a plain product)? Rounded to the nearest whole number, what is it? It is 806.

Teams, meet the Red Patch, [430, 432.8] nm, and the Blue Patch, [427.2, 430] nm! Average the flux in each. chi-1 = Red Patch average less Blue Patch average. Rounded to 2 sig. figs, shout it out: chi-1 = 3.2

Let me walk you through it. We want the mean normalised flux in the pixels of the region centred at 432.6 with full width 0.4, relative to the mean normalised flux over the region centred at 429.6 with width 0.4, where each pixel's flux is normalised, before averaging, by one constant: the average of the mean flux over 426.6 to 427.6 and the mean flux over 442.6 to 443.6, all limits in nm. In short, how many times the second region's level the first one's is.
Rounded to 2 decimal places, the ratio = 1.01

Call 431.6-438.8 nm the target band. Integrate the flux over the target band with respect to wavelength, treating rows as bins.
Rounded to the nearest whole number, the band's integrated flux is 180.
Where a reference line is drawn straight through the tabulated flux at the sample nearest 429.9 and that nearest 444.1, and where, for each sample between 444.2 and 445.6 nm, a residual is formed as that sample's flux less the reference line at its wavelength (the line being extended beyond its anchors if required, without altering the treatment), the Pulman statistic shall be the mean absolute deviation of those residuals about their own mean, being 4.3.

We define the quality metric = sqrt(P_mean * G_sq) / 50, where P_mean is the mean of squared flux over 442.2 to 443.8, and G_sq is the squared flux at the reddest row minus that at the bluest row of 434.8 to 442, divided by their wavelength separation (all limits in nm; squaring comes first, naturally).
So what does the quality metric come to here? 1.8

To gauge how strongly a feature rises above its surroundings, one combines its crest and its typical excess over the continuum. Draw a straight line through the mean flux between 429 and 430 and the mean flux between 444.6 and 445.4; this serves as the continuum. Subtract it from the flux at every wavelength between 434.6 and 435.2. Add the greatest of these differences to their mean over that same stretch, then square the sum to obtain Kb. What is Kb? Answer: 93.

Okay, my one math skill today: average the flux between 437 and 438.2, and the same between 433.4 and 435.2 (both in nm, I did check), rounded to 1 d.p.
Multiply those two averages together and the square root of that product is 26.3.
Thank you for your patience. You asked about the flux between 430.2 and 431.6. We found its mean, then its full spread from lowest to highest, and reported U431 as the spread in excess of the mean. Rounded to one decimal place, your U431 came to -11.7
